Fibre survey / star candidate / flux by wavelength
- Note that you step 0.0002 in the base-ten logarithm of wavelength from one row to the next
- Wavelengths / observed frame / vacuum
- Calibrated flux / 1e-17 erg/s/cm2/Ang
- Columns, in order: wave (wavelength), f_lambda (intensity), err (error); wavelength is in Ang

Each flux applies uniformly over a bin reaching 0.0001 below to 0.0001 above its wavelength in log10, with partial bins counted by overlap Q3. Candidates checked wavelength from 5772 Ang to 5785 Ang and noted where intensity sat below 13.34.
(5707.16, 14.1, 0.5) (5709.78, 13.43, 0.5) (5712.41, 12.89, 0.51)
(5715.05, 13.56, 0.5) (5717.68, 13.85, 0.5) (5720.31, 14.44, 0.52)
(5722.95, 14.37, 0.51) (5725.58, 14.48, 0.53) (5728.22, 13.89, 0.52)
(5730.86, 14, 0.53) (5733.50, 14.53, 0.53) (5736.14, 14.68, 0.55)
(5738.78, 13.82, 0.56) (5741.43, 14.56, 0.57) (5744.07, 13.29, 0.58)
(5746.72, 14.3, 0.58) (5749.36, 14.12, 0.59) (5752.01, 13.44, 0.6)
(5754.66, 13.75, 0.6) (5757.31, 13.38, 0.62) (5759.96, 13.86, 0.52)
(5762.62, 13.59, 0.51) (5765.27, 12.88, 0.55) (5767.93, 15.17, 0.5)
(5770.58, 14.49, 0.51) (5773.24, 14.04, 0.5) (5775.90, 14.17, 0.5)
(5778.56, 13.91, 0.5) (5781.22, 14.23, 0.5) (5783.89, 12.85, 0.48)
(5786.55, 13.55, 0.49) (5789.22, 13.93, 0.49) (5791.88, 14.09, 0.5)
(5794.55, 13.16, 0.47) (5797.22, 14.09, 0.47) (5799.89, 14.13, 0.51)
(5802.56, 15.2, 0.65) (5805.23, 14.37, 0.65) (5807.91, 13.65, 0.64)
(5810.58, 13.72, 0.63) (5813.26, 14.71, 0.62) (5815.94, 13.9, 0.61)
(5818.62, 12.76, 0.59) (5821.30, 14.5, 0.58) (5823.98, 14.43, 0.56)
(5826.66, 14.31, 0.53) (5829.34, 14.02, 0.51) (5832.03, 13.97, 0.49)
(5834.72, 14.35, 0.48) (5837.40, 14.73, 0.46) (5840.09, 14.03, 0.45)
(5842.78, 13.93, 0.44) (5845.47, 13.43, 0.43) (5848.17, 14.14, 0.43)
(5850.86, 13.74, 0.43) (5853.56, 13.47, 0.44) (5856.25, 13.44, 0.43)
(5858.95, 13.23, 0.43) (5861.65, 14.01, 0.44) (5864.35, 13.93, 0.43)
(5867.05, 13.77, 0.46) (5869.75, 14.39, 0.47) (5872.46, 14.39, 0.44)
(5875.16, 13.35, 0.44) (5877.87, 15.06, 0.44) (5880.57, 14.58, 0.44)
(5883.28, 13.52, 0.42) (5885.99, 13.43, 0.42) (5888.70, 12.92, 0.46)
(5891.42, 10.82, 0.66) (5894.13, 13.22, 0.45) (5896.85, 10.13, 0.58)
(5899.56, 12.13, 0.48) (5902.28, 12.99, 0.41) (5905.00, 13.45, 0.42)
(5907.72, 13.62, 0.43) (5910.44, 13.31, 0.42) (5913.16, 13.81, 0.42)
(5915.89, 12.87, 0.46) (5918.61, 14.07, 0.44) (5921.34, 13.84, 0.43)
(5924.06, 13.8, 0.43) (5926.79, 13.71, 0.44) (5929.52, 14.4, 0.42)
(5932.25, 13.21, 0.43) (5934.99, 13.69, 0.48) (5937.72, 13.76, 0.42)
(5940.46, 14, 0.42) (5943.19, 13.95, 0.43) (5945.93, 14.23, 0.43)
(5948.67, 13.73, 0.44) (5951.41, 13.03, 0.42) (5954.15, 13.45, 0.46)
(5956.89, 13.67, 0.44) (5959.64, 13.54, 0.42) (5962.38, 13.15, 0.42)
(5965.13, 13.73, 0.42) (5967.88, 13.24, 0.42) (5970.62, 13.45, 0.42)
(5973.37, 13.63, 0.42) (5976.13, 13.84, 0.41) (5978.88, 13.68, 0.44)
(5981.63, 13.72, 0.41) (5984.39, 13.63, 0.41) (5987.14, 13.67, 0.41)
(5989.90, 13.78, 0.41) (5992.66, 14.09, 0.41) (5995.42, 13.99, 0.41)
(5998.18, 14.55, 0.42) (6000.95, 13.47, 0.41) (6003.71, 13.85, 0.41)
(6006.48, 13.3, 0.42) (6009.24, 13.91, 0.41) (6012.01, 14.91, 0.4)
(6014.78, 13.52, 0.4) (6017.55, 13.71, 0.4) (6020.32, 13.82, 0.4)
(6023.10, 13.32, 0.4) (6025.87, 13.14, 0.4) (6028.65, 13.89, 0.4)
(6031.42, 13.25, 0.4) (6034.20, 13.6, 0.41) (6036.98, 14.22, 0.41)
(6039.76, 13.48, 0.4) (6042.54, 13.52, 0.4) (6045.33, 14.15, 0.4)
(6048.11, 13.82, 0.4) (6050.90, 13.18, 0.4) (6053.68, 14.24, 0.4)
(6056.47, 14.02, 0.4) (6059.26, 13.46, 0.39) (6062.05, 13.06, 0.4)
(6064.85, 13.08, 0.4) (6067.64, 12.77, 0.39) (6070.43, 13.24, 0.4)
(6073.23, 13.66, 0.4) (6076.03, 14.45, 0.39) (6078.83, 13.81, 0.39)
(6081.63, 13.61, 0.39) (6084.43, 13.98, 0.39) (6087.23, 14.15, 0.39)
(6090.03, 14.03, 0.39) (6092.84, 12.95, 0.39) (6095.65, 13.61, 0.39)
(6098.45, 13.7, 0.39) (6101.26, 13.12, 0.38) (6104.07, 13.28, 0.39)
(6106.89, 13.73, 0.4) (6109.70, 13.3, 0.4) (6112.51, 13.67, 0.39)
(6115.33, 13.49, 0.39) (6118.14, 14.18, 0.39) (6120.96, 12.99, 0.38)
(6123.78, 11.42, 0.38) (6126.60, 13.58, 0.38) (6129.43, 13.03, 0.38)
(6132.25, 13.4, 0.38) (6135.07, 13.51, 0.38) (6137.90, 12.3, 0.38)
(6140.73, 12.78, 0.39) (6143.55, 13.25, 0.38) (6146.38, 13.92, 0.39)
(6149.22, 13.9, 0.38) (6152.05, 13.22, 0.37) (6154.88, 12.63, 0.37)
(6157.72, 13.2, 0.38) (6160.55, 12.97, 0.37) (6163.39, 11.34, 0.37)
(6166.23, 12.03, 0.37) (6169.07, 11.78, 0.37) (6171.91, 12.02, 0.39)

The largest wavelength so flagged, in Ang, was 5783.89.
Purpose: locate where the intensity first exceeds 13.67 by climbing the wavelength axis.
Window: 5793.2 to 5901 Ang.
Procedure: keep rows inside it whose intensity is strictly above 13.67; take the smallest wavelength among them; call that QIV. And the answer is 5797.22 Ang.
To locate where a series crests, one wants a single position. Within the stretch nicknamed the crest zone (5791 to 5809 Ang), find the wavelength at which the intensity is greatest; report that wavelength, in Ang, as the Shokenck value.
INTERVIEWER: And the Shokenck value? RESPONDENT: 5802.56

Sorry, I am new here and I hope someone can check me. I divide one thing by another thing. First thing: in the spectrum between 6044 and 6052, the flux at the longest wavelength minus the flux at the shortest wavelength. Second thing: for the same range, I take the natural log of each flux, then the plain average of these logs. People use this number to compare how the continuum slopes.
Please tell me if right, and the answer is -0.37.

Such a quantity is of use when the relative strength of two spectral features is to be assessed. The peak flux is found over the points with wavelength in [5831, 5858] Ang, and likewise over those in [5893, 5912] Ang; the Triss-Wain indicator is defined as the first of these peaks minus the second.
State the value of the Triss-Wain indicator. 1.11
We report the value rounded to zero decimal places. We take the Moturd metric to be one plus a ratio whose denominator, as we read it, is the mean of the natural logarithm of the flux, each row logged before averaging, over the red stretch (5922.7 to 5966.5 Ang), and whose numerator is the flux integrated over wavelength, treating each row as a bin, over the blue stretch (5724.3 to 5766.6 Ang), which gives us 226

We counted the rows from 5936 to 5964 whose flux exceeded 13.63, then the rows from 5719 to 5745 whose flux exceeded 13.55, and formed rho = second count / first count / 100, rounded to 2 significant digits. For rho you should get 0.015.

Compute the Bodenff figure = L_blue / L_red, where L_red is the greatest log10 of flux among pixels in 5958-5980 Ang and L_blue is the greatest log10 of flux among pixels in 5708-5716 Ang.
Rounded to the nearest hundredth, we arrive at 0.99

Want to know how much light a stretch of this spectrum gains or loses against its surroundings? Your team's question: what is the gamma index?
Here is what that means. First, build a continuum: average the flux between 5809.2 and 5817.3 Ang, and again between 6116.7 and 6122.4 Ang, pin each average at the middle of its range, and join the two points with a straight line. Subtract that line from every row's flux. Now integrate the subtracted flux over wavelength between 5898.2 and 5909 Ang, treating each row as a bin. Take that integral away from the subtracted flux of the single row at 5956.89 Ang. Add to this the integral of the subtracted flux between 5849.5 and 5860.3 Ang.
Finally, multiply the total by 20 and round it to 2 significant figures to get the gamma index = 71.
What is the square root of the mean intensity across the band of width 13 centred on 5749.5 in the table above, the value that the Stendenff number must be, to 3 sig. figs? 3.71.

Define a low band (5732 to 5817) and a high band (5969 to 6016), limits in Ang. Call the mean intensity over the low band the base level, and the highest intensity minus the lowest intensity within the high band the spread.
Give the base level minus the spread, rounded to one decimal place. 12.4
